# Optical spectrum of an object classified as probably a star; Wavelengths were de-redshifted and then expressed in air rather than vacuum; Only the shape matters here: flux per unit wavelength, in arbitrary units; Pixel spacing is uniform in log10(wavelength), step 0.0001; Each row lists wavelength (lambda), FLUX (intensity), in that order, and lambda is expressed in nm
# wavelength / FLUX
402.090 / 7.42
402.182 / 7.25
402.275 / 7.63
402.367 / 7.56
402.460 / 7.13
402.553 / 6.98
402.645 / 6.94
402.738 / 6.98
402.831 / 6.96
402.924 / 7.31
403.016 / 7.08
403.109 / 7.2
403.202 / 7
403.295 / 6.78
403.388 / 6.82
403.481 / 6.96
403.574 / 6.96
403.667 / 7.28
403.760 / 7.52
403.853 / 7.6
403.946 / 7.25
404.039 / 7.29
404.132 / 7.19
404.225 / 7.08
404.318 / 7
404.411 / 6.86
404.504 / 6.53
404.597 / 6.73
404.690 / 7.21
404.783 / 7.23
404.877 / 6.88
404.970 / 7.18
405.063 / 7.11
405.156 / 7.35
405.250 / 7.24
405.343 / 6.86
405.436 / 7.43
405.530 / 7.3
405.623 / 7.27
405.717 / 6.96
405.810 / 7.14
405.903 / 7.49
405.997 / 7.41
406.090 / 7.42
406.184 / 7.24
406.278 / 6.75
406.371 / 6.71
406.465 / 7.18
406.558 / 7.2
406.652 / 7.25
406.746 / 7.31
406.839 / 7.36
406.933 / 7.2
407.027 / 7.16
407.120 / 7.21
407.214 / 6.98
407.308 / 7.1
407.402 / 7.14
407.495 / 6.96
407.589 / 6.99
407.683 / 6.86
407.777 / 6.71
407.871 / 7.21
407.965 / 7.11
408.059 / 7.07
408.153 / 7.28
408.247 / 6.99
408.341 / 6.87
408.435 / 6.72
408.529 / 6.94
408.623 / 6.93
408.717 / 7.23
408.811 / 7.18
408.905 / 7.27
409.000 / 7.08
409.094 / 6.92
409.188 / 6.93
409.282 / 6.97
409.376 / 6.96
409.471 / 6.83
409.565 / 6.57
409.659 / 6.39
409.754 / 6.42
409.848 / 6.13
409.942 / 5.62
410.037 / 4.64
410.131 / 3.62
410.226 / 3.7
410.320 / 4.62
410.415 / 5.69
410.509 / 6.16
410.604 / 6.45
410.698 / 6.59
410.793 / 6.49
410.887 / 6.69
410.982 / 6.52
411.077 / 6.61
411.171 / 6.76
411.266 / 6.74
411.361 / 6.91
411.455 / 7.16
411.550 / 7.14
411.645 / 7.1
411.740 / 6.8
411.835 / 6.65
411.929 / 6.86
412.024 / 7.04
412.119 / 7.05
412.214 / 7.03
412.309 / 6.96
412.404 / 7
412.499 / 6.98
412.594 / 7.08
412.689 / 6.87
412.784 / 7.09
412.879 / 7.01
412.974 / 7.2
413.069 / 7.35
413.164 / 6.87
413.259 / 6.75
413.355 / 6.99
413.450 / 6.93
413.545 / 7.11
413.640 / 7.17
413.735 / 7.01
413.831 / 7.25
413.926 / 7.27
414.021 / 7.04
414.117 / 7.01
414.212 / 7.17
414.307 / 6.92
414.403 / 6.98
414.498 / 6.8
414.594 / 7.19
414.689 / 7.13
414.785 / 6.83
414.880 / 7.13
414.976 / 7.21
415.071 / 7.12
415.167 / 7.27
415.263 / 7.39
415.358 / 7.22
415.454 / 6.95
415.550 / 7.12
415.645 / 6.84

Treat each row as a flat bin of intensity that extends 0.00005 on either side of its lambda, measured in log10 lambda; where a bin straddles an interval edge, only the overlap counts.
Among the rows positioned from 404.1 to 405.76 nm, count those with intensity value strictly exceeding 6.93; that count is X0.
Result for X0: 13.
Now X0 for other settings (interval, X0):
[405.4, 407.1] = 16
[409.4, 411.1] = 0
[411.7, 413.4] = 12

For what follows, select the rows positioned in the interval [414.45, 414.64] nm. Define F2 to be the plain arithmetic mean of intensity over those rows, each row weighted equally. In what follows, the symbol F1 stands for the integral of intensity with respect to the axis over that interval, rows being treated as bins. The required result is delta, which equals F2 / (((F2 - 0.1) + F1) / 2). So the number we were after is 1.7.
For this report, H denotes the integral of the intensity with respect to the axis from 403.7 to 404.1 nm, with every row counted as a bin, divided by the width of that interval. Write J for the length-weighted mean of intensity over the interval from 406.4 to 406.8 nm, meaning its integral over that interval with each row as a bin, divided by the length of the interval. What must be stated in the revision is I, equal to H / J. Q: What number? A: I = 1.03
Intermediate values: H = 7.40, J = 7.2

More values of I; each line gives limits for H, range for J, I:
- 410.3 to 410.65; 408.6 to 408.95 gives 0.81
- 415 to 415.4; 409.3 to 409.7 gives 1.08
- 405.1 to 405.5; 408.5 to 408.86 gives 1.02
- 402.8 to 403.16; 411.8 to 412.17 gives 1.03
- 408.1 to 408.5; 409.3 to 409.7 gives 1.04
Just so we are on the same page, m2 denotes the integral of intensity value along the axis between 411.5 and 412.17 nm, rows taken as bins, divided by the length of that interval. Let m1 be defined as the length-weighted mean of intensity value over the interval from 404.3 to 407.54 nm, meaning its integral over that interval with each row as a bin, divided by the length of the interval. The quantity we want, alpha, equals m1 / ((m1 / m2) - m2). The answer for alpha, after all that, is -1.20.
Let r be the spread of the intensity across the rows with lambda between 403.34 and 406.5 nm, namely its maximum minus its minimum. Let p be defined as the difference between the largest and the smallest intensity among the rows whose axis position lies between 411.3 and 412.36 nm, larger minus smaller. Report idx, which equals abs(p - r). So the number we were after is 0.6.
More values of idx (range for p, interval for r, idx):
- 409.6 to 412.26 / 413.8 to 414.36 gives 3.2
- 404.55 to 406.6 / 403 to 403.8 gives 0.0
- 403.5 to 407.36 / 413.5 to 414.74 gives 0.6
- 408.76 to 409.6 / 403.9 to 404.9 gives 0.1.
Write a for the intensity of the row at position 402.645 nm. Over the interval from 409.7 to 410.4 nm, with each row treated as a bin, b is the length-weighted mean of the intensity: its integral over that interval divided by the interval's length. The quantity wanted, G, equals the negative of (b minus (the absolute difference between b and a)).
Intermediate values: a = 6.94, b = 5.01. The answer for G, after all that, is -3.07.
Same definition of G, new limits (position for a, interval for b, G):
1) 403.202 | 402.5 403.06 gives -7.00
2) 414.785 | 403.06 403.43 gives -6.83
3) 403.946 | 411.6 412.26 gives -6.62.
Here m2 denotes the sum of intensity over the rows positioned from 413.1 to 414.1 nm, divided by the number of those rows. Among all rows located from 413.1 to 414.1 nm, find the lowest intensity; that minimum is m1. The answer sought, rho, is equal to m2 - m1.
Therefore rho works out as 0.29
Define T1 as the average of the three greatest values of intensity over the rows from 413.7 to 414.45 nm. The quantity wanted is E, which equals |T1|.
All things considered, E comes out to 7.23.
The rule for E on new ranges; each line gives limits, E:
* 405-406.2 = 7.45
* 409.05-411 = 6.95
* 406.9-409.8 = 7.26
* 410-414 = 7.29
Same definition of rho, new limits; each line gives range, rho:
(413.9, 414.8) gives 0.23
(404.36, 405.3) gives 0.50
